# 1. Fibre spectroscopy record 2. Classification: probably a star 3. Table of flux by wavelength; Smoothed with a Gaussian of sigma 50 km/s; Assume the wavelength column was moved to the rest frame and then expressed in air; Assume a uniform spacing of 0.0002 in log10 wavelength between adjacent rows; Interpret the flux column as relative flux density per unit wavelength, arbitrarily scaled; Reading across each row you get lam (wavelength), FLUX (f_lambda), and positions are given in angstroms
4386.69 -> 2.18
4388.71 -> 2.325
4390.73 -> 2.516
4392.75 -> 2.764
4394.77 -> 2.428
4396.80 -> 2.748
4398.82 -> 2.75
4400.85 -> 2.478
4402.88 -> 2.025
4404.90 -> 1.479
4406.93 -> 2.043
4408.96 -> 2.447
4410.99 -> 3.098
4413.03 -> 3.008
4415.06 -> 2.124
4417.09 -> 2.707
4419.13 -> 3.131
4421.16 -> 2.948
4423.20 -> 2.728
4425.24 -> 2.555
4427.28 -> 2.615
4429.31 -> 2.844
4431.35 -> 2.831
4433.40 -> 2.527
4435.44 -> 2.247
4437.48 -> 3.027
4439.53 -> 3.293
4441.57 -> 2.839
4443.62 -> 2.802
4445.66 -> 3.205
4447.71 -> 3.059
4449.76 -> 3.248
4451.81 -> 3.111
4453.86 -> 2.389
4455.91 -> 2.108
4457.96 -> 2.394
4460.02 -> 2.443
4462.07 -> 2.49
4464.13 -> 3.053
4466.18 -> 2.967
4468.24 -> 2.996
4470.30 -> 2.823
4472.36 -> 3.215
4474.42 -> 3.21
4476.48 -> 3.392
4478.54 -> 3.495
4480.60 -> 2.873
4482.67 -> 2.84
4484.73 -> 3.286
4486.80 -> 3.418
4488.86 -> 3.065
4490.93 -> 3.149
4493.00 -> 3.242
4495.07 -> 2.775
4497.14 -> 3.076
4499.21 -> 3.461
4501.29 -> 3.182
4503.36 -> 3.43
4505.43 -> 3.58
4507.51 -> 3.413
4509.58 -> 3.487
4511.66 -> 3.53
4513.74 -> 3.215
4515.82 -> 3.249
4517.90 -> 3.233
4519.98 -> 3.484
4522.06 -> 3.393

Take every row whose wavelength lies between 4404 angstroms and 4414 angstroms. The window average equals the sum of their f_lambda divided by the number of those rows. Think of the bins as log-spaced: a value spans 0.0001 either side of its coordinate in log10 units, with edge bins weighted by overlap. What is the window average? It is 2.42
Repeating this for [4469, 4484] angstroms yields 3.12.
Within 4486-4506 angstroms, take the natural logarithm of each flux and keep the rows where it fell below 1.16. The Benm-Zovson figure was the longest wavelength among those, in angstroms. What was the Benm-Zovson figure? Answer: 4501.29 angstroms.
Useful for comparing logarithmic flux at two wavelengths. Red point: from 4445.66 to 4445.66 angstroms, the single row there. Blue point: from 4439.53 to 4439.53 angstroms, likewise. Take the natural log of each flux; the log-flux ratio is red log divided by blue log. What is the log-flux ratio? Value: 0.98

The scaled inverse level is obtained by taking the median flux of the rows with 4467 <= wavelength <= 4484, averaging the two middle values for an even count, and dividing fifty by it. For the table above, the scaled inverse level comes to 16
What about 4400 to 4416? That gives 22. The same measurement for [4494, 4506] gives 15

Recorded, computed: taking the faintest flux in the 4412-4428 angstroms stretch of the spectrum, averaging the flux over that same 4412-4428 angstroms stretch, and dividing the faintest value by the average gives 0.78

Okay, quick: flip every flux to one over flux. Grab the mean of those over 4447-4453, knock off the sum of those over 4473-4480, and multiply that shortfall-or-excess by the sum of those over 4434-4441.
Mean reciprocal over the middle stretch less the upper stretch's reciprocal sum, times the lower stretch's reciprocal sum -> -0.62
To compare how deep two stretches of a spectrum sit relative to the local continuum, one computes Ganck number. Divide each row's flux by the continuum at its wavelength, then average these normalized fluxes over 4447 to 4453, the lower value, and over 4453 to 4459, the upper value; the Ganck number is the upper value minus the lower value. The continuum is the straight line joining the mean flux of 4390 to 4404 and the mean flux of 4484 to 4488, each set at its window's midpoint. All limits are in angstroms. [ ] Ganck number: -0.29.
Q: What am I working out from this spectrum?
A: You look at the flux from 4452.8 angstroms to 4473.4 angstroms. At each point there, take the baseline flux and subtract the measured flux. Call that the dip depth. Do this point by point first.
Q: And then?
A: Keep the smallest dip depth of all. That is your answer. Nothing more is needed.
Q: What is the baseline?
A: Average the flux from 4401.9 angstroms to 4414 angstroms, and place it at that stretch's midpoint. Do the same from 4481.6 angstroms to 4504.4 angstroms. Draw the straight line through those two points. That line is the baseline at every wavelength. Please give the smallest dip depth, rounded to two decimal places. -0.24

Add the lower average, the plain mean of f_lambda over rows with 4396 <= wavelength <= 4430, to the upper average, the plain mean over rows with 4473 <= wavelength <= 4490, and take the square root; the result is 2.40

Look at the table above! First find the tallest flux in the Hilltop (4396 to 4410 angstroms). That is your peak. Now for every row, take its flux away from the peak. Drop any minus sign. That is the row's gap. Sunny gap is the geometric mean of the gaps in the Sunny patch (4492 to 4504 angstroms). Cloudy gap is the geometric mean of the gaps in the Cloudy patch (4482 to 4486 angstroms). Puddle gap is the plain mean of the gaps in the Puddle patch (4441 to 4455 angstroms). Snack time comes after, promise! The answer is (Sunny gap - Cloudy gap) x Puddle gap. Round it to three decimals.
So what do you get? 0.027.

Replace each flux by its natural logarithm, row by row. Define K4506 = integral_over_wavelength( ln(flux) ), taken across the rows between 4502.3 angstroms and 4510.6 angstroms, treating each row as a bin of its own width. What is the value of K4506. 10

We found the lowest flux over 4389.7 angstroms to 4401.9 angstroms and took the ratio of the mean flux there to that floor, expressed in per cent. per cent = 108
